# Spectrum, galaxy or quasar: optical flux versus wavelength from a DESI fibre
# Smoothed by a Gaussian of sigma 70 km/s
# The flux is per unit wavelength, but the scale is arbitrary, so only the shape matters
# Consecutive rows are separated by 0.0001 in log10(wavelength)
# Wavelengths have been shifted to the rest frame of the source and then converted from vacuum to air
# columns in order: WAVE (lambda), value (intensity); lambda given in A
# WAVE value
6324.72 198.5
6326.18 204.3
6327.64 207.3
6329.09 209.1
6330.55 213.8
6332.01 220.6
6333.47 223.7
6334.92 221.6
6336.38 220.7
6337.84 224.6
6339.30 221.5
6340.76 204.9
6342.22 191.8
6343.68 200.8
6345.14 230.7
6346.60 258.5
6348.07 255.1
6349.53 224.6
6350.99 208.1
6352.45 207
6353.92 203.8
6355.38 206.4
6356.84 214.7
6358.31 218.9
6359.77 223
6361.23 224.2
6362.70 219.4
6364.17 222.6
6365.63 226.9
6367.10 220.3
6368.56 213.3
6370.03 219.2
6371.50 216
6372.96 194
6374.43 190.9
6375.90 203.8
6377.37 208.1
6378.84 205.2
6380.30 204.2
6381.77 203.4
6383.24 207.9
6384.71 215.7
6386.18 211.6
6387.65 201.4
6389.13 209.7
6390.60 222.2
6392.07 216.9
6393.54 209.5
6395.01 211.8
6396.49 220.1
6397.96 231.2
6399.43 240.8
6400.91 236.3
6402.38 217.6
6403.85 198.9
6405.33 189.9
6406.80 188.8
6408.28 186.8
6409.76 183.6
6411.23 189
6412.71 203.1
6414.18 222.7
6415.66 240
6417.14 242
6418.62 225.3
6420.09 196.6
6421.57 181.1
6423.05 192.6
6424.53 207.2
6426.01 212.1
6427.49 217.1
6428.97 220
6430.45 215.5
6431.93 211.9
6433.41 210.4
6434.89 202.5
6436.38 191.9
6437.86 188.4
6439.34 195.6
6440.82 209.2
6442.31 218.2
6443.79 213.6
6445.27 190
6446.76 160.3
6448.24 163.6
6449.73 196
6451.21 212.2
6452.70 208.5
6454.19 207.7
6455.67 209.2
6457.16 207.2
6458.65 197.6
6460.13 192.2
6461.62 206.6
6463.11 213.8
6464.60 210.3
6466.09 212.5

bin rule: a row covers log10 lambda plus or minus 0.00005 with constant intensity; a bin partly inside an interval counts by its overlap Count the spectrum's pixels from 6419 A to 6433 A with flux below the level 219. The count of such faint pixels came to 8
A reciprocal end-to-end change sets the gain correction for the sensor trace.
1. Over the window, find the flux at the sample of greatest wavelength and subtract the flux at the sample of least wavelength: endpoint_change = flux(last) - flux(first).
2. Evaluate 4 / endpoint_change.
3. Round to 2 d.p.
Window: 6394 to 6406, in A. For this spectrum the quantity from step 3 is -0.18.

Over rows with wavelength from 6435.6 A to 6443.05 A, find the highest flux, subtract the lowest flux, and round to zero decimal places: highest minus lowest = 30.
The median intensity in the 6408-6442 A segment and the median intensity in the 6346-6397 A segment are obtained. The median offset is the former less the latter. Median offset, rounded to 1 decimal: -6.1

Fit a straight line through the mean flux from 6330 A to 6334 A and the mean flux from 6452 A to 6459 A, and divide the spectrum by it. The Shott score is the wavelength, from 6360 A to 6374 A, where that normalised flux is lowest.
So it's 6372.96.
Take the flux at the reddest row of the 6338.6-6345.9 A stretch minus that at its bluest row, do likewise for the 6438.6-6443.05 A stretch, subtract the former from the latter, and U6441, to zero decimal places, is 13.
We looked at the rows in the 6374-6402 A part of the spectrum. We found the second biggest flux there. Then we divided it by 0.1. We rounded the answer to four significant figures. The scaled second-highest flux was 2363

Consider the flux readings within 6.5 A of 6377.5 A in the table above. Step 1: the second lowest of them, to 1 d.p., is 194.0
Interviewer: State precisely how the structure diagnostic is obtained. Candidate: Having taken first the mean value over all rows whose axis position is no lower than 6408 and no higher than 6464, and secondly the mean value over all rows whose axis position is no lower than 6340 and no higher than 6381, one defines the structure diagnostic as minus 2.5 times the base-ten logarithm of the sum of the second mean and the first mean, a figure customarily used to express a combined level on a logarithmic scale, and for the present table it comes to -6.55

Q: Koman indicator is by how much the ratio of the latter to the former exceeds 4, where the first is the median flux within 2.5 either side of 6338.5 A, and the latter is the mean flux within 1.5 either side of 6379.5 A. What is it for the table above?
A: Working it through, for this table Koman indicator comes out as -3.07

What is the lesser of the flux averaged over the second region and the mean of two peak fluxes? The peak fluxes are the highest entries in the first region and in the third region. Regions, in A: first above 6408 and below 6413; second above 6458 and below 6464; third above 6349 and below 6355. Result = 203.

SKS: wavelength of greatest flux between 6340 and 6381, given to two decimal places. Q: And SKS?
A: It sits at 6346.60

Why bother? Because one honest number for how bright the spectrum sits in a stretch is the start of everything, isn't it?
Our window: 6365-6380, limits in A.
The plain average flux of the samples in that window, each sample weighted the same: 210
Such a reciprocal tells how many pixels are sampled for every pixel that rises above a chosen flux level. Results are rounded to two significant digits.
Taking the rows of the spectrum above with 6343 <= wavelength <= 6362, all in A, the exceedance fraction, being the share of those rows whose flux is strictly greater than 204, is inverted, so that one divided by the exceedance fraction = 1.2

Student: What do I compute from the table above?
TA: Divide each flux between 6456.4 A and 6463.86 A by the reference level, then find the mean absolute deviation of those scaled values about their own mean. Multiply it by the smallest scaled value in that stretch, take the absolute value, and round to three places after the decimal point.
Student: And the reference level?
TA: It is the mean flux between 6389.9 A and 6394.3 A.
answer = 0.028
